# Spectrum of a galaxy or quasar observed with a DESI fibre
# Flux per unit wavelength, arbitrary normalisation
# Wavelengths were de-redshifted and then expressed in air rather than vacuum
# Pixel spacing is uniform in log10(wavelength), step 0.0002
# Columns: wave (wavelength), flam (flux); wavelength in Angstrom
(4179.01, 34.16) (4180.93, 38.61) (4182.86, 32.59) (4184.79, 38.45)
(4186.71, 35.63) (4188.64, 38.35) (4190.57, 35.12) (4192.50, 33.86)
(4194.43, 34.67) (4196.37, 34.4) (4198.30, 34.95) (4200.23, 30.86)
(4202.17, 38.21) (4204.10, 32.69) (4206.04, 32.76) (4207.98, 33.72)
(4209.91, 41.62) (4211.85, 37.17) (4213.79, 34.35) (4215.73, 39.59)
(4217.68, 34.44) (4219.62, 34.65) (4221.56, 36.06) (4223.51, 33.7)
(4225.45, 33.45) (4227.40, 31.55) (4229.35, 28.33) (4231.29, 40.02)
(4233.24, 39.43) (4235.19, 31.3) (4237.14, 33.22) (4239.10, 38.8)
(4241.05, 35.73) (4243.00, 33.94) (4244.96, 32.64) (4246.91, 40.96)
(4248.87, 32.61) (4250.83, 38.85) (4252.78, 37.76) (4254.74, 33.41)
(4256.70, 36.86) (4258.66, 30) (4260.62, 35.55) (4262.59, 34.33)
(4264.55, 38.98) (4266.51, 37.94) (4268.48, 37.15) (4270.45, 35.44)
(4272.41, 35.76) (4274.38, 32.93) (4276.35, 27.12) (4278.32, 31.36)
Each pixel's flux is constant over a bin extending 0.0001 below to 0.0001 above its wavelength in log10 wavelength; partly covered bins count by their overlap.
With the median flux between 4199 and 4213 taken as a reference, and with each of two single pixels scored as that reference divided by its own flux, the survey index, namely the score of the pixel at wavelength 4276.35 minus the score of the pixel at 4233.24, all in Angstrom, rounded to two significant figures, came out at 0.39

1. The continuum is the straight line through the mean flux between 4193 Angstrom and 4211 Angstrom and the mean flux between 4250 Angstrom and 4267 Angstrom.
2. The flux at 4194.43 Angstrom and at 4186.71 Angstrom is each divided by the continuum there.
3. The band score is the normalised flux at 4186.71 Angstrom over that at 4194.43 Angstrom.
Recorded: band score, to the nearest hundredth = 1.03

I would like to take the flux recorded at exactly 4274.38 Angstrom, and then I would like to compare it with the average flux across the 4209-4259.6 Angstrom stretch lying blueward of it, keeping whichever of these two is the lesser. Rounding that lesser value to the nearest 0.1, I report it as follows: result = 32.9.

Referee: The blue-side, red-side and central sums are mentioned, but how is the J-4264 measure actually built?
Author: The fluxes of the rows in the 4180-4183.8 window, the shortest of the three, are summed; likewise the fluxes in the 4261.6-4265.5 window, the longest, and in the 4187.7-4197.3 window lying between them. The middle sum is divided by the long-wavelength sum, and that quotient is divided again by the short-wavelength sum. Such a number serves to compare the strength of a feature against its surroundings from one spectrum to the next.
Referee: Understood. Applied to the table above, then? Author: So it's 0.034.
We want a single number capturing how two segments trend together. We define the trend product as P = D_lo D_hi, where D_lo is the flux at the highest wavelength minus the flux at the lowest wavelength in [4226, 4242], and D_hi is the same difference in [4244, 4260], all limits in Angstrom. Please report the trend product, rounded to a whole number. -11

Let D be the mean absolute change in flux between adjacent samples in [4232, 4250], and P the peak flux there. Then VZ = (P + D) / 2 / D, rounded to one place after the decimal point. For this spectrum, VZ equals 4.8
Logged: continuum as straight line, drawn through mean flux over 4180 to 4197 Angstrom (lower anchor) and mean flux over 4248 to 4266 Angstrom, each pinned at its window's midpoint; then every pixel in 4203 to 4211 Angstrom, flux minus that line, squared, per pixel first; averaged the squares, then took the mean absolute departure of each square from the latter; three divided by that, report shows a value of 0.28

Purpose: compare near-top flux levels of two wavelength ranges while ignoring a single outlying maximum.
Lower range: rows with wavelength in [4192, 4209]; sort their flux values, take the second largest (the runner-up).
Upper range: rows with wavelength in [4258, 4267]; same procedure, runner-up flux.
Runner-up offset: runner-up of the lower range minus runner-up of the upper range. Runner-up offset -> -3.0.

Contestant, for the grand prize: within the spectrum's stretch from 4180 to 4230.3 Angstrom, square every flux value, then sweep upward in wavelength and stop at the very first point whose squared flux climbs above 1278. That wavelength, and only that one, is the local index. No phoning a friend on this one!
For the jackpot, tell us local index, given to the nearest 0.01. 4180.93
